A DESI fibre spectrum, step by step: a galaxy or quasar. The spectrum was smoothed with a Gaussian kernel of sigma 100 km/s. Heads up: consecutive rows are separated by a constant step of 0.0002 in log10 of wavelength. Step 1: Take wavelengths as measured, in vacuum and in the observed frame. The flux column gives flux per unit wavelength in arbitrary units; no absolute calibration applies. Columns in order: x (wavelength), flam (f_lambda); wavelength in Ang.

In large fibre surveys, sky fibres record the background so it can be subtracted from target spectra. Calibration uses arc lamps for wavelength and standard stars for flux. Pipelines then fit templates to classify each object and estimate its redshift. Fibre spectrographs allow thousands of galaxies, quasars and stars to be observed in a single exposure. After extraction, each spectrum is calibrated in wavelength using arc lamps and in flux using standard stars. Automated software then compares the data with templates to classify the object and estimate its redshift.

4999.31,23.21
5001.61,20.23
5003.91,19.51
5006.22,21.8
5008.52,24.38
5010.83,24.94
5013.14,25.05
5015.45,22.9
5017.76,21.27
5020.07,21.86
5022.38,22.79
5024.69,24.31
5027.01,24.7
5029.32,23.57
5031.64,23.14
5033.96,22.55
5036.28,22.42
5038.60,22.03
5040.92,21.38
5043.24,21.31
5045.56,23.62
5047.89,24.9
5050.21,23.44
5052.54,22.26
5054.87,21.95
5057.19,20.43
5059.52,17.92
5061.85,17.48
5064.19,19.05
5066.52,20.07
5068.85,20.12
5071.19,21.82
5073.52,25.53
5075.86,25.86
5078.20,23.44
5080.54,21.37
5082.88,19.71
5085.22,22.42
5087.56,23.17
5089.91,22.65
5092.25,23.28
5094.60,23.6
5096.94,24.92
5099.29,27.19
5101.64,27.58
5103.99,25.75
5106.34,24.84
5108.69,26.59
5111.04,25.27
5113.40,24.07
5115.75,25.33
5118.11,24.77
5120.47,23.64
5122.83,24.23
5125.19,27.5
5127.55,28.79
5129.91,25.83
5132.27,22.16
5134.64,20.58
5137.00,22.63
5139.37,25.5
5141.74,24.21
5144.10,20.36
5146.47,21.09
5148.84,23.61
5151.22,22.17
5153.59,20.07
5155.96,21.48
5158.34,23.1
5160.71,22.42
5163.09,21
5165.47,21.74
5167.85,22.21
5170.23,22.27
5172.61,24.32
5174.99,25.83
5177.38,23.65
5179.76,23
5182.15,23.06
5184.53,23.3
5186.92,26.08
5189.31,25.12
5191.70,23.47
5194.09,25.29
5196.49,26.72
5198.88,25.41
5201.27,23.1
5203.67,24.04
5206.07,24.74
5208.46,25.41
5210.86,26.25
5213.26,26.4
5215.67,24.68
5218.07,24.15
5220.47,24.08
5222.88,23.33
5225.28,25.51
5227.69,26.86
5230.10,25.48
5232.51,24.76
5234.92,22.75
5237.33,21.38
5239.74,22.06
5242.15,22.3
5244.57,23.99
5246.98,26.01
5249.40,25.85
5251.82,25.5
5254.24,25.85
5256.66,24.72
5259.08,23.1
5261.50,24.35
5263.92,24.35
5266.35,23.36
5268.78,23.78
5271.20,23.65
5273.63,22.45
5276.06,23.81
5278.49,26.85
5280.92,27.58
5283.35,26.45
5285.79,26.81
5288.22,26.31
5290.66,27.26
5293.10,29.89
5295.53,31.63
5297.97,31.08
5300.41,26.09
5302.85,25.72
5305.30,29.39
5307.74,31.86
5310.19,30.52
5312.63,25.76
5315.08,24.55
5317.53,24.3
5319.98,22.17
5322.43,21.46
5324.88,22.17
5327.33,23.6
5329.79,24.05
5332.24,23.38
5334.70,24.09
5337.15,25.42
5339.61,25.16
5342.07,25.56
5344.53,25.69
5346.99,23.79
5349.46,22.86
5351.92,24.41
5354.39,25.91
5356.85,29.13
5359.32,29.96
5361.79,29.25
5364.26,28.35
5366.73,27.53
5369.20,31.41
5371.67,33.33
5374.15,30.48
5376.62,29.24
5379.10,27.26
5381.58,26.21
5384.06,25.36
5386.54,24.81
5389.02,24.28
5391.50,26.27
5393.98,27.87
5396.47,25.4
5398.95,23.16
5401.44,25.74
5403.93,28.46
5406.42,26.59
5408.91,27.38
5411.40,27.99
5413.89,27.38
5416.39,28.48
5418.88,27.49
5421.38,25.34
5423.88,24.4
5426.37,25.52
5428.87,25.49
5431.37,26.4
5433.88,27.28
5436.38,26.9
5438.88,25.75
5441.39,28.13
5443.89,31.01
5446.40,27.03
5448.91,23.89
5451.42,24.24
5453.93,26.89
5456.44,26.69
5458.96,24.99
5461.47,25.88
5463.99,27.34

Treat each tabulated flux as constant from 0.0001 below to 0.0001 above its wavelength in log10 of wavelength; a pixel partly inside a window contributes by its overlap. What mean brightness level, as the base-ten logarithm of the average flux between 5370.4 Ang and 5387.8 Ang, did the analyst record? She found 1.45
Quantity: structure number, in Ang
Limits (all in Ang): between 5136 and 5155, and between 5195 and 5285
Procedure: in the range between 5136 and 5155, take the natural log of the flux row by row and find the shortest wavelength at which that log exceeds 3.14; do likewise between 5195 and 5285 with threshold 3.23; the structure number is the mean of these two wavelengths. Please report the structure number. 5167.9 Ang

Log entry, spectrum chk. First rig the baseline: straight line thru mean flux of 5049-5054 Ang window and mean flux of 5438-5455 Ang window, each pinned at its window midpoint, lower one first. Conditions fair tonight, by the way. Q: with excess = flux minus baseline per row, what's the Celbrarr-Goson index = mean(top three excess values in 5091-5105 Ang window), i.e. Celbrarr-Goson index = 3.5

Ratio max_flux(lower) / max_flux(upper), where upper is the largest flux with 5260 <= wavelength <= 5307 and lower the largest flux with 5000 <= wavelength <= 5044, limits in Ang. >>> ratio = 0.79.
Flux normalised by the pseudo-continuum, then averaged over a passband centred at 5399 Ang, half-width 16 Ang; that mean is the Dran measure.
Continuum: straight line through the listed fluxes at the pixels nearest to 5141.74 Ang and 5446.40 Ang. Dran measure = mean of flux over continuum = 0.99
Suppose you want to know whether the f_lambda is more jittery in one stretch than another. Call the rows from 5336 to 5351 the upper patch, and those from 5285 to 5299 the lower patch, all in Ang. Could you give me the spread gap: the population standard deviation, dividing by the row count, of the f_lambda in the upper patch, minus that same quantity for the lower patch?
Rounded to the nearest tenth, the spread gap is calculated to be -1.1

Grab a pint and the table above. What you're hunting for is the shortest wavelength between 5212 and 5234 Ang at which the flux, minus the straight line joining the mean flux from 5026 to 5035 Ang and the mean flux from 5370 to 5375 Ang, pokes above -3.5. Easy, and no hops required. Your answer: 5213.26 Ang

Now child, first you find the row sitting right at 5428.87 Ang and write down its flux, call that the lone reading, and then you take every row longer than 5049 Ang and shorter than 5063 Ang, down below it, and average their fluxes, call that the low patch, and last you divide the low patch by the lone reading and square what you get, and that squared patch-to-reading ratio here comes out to 0.65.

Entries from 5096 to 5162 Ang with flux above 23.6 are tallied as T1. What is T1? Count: 18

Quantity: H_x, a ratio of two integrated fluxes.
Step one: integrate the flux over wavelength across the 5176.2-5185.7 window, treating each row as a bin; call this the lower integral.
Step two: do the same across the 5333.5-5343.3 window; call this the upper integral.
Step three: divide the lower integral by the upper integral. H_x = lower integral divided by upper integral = 0.90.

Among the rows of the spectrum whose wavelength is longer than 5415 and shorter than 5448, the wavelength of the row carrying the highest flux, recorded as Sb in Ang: 5443.89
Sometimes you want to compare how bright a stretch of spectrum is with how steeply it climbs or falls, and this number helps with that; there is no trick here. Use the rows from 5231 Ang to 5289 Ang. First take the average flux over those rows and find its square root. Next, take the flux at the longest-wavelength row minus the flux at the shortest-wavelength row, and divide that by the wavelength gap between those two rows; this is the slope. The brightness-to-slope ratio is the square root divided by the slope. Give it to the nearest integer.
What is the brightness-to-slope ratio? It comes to 178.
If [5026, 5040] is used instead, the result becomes -21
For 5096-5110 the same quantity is 36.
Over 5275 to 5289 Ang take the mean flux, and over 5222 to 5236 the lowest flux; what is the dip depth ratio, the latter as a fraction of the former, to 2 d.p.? 0.86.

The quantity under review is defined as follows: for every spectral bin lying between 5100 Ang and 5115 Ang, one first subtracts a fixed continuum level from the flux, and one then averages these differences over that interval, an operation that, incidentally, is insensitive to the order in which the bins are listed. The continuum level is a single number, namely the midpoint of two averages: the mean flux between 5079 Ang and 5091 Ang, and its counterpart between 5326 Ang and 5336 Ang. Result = 2.9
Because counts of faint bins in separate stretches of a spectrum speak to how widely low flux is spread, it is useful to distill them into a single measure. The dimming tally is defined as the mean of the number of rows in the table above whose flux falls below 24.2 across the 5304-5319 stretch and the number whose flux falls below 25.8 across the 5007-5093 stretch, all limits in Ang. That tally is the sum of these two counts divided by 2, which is 18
